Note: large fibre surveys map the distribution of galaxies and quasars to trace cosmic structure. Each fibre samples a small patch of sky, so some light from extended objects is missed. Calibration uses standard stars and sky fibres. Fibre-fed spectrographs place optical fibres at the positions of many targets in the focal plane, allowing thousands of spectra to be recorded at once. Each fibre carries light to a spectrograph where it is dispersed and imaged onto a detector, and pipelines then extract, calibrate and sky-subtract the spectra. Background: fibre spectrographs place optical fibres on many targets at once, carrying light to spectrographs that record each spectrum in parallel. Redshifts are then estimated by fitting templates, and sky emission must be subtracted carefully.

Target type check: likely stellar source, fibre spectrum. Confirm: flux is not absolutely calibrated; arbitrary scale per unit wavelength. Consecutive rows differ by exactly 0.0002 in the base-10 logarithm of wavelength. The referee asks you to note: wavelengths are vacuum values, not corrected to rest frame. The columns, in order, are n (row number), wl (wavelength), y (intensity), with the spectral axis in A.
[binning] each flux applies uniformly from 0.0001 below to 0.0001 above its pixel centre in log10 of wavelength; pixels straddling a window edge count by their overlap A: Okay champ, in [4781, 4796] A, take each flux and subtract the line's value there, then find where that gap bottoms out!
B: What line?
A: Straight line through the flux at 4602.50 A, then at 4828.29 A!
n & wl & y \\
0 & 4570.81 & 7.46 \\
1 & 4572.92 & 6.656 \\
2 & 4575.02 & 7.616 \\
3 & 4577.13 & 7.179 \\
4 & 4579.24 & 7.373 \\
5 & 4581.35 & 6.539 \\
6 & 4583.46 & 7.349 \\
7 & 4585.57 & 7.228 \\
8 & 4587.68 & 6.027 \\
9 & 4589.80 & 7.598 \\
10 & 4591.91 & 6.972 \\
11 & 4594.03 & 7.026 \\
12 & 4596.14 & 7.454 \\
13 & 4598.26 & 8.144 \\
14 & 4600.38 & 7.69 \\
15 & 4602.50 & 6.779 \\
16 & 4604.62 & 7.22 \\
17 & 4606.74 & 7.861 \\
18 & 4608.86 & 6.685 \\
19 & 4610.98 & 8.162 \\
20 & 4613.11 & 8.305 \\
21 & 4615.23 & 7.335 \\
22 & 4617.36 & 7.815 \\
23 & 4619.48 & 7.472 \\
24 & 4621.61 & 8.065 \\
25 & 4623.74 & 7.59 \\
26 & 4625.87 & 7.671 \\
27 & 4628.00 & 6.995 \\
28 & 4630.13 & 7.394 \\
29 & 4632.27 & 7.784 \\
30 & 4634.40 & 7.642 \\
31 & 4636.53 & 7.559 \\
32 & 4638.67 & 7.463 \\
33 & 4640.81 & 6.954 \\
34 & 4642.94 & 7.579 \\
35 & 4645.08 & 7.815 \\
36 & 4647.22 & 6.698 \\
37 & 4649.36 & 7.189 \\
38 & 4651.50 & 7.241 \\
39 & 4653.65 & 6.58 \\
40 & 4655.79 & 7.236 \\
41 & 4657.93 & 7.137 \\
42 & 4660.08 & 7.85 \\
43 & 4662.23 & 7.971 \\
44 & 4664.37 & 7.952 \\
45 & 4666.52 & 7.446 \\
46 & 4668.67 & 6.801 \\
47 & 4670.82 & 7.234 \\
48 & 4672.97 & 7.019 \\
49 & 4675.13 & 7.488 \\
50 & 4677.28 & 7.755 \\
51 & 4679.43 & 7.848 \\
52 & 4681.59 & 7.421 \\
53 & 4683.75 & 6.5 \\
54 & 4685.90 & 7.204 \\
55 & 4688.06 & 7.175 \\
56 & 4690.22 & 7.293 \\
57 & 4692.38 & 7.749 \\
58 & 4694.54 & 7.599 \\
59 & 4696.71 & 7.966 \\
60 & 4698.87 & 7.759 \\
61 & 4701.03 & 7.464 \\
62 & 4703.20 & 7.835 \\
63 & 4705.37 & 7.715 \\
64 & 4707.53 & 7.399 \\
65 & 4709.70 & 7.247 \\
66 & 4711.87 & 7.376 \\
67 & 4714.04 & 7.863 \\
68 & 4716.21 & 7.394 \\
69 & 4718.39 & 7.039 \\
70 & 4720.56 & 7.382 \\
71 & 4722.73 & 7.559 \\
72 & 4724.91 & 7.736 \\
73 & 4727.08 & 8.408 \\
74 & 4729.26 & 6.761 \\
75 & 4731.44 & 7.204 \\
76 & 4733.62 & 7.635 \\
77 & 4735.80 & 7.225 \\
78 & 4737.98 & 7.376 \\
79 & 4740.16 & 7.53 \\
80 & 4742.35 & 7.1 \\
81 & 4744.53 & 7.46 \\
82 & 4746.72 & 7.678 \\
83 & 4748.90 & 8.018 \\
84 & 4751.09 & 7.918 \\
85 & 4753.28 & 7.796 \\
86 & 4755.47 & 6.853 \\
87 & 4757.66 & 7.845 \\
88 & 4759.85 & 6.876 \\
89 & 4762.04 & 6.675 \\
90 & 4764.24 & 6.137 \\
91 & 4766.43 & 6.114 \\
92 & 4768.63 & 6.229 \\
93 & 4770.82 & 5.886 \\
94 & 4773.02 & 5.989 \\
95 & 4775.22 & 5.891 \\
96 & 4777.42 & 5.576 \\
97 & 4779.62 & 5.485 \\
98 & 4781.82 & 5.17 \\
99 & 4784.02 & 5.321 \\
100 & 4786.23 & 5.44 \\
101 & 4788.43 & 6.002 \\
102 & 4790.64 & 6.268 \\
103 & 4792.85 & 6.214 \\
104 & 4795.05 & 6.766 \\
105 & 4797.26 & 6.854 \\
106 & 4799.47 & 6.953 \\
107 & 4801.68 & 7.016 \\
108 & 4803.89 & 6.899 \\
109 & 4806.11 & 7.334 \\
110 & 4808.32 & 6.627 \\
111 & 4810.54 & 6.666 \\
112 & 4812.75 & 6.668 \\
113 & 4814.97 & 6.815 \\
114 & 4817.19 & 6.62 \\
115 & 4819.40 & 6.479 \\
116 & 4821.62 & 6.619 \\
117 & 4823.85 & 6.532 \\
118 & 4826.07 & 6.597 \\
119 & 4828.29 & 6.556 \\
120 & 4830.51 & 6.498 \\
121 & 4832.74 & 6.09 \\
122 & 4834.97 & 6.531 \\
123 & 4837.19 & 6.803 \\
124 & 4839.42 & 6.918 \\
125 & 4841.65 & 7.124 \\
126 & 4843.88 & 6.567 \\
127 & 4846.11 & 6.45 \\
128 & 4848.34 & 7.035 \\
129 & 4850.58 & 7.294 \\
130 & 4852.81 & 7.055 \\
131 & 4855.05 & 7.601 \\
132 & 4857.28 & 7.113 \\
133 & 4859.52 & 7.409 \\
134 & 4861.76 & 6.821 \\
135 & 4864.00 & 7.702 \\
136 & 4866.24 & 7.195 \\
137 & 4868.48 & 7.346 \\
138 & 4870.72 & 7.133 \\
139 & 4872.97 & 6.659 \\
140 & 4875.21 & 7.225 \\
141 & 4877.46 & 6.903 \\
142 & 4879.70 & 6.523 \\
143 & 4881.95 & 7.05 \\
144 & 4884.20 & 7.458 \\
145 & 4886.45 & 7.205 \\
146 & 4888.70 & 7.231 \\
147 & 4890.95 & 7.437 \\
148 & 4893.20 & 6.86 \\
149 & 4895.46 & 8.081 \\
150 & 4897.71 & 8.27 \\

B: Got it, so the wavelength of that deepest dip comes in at 4781.82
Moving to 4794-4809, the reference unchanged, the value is 4808.32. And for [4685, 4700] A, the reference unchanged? 4688.06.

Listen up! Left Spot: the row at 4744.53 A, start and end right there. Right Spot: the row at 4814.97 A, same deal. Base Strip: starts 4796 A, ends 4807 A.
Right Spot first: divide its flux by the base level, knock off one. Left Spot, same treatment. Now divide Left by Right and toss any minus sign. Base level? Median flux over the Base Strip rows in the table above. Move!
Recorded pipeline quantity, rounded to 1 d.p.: 3.7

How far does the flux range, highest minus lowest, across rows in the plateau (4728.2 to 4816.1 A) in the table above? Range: 2.85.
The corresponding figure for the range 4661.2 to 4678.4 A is 1.17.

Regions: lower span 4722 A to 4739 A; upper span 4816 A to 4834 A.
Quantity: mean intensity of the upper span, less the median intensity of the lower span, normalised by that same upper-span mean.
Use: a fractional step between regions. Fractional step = -0.149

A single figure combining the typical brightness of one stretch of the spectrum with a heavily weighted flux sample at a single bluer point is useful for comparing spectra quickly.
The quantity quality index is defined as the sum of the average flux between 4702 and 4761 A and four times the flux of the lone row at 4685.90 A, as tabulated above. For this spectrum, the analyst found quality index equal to 36.3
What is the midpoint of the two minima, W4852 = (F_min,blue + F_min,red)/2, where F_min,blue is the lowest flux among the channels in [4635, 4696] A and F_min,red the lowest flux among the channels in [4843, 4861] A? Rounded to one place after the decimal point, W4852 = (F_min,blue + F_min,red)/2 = 6.5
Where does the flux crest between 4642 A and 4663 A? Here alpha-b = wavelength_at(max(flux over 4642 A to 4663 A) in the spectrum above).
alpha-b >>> 4662.23 A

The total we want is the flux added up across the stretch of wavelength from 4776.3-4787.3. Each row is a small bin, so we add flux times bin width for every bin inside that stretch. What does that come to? 59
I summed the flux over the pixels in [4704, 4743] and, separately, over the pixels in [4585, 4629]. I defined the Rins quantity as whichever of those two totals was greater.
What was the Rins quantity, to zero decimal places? 156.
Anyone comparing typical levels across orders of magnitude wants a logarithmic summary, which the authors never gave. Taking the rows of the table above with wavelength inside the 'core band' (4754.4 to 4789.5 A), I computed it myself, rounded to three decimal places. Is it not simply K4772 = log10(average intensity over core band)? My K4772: 0.785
